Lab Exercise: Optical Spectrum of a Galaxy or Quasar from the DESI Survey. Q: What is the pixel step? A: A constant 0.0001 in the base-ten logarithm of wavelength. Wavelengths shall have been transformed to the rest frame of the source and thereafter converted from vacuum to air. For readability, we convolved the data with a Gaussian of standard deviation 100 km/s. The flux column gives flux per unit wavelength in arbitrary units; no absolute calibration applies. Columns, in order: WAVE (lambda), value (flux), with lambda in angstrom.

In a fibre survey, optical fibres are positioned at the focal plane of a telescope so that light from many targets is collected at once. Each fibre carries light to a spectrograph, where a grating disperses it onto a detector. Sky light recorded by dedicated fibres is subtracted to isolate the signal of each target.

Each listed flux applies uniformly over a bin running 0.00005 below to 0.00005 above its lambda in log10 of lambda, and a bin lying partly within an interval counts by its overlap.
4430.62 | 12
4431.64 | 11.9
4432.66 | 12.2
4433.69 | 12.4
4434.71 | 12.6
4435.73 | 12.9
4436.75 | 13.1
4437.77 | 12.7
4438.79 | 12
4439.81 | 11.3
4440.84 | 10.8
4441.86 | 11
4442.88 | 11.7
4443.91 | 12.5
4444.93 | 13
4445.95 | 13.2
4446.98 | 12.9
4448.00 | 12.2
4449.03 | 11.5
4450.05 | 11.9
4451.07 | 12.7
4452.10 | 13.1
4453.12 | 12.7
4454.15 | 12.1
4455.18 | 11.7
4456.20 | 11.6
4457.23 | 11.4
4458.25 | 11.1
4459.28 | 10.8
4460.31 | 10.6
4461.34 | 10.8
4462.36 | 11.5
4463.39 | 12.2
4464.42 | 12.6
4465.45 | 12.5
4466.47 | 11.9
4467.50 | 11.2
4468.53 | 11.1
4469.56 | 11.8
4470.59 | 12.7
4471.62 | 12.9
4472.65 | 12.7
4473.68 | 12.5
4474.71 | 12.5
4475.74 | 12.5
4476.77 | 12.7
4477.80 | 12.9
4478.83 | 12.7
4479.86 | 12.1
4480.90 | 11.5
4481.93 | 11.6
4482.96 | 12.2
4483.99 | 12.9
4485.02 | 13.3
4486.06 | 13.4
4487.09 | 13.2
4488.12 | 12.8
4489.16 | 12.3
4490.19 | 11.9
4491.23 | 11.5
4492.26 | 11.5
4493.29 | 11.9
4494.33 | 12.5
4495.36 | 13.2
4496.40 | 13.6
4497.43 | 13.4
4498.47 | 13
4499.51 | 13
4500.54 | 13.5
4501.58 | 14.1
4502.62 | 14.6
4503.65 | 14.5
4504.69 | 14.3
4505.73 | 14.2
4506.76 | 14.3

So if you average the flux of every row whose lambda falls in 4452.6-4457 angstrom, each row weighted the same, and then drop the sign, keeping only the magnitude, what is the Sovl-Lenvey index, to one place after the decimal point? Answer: 12.0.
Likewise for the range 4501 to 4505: 14.4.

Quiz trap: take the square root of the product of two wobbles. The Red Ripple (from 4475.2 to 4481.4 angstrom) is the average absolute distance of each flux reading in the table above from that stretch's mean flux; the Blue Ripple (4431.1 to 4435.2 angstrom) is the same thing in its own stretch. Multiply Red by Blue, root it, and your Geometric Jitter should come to 0.30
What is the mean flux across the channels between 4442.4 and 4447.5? 12.66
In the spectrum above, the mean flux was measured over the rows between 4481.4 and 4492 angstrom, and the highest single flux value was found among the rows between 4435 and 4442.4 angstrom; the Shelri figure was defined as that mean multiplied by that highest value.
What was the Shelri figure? 164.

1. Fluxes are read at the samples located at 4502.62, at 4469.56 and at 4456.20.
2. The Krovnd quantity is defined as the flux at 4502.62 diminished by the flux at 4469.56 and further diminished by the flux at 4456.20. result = -8.8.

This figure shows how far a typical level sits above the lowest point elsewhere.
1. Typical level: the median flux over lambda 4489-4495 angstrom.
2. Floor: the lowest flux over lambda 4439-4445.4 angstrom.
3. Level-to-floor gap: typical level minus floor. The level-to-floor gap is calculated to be 1.10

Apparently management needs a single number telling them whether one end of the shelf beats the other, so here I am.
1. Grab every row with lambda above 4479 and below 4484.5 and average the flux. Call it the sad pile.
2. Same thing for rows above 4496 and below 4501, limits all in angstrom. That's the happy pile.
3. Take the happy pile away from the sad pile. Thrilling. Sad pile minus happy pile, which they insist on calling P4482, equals -1.2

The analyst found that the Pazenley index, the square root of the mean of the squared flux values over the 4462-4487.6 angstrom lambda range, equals 12.4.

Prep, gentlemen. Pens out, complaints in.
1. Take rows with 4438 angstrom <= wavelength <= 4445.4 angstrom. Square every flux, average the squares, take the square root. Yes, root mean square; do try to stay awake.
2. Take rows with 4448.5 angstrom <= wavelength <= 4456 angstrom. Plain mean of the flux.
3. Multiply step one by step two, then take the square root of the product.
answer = 12.0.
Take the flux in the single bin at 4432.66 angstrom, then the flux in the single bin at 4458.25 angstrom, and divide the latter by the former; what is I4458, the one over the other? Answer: 0.91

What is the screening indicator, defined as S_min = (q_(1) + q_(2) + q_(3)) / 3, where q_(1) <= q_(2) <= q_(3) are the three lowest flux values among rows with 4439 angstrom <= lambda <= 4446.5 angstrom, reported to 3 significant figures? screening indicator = 11.0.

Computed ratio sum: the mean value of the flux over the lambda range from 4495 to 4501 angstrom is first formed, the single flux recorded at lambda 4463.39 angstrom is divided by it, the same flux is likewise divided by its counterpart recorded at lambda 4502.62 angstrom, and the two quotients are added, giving 1.75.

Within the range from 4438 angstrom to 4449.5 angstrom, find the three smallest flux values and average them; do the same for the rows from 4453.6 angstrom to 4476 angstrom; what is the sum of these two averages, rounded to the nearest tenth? 21.8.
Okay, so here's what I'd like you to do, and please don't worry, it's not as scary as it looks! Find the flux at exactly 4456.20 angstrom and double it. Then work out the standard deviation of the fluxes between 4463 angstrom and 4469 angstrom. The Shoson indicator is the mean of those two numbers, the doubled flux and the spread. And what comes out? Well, 11.9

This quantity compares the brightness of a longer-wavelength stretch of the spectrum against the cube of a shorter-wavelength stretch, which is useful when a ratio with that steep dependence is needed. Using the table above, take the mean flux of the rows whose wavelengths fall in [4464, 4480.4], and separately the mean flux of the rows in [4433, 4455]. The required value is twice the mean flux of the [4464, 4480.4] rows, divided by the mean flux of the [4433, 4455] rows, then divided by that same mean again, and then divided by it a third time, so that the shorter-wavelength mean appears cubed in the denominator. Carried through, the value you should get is 0.0133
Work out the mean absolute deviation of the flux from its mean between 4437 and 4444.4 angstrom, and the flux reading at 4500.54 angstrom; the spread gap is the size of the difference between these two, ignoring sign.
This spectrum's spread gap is 12.9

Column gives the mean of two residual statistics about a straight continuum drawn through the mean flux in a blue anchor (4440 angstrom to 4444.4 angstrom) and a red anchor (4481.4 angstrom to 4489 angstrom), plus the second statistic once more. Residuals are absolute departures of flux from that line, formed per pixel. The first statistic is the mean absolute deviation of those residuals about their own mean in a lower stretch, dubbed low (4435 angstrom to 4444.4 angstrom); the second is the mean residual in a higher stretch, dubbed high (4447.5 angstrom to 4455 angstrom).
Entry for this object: 1.2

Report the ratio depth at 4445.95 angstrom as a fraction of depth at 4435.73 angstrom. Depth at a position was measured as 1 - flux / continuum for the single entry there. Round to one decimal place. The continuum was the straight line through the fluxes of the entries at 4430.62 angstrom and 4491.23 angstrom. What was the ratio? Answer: 1.4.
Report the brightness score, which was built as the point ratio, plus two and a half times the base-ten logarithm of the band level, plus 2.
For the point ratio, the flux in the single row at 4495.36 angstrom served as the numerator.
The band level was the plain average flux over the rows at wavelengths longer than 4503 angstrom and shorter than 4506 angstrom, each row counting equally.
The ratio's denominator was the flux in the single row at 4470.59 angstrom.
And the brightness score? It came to 5.93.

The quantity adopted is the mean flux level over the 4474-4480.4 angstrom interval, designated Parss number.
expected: 12.6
